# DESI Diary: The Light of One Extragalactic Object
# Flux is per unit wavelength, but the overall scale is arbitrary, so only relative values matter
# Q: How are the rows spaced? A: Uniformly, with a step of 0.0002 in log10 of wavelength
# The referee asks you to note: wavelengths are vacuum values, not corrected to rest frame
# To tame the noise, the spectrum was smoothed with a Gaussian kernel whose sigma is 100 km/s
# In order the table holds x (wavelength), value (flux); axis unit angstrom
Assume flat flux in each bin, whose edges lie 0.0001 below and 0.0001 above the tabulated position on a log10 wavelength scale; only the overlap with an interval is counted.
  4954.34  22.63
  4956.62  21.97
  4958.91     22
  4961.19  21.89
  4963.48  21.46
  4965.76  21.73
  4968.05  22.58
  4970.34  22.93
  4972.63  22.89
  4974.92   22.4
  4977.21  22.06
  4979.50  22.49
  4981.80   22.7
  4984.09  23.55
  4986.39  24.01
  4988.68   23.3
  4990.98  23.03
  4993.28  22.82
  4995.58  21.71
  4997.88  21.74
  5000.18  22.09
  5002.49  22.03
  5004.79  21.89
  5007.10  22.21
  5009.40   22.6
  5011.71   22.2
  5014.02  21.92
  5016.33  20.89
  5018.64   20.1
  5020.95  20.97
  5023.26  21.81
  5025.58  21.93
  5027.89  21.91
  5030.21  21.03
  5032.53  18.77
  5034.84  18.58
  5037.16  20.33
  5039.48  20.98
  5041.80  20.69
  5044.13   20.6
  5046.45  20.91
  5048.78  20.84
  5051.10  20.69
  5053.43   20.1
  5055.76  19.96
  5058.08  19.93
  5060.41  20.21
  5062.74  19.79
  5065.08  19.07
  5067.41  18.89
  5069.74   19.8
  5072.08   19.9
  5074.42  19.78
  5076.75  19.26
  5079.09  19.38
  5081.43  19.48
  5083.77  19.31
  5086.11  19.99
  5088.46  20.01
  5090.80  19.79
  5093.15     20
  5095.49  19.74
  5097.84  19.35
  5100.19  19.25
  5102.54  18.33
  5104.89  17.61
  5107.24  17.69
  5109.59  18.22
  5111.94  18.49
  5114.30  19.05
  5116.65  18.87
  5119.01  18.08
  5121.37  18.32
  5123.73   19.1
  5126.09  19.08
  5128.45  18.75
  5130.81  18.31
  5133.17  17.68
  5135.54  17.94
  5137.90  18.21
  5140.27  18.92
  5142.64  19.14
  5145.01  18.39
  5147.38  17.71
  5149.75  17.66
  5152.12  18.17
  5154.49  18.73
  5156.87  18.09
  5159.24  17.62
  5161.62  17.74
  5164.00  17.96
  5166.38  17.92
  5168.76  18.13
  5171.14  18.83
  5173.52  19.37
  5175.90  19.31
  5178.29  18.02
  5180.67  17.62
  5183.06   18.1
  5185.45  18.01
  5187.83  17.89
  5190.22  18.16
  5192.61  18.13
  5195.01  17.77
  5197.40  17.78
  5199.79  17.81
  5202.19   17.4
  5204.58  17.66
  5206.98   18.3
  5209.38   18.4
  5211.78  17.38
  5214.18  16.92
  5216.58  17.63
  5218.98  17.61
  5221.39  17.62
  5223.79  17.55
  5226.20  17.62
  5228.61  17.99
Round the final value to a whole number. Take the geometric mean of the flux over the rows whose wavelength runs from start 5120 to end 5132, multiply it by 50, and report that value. 935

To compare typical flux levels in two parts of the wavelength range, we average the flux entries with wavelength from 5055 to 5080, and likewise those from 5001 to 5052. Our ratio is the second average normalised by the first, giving 1.07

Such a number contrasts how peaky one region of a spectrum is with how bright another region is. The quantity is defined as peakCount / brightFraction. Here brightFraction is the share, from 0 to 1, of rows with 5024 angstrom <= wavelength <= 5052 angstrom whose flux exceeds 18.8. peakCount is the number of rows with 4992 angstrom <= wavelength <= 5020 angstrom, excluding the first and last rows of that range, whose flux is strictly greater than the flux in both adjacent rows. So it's 2.4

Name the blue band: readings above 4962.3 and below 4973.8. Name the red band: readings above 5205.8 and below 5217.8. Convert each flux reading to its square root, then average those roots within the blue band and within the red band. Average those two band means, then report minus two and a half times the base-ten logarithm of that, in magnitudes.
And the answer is -1.62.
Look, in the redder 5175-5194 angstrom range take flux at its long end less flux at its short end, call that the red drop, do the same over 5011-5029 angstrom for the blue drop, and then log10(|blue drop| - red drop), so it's 0.2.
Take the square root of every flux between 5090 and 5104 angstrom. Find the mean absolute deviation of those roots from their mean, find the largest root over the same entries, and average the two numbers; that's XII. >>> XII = 2.26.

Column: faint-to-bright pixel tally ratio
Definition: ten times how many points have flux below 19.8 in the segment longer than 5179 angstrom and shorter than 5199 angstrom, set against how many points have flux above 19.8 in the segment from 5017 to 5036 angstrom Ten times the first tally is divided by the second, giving 13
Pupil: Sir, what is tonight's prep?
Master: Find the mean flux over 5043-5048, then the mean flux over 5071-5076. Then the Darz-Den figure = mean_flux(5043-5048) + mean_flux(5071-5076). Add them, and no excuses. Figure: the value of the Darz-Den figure 41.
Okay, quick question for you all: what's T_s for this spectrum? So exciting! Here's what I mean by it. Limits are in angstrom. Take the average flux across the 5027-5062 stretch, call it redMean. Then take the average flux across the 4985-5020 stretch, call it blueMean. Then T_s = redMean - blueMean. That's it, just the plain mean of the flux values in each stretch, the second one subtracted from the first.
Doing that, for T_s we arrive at -1.8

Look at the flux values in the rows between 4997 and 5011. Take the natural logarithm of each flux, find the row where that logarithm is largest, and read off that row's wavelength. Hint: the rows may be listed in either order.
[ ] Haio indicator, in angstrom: 5009.40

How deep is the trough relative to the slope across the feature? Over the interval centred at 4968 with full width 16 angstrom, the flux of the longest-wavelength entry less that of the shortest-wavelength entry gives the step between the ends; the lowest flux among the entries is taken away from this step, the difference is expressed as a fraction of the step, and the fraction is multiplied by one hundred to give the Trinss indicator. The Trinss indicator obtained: -4108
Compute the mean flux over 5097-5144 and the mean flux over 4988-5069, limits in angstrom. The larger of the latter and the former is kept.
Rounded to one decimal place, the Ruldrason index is 21.0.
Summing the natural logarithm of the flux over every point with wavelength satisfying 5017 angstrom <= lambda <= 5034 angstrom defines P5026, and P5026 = 21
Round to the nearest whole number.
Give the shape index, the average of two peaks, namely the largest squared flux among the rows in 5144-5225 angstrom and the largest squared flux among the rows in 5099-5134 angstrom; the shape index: 373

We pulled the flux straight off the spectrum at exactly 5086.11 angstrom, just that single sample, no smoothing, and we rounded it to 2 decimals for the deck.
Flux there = 19.99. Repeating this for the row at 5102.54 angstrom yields 18.33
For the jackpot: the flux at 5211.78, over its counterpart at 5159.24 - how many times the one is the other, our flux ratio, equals 0.99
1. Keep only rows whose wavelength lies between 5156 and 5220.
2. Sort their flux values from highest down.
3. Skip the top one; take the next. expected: 19.31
